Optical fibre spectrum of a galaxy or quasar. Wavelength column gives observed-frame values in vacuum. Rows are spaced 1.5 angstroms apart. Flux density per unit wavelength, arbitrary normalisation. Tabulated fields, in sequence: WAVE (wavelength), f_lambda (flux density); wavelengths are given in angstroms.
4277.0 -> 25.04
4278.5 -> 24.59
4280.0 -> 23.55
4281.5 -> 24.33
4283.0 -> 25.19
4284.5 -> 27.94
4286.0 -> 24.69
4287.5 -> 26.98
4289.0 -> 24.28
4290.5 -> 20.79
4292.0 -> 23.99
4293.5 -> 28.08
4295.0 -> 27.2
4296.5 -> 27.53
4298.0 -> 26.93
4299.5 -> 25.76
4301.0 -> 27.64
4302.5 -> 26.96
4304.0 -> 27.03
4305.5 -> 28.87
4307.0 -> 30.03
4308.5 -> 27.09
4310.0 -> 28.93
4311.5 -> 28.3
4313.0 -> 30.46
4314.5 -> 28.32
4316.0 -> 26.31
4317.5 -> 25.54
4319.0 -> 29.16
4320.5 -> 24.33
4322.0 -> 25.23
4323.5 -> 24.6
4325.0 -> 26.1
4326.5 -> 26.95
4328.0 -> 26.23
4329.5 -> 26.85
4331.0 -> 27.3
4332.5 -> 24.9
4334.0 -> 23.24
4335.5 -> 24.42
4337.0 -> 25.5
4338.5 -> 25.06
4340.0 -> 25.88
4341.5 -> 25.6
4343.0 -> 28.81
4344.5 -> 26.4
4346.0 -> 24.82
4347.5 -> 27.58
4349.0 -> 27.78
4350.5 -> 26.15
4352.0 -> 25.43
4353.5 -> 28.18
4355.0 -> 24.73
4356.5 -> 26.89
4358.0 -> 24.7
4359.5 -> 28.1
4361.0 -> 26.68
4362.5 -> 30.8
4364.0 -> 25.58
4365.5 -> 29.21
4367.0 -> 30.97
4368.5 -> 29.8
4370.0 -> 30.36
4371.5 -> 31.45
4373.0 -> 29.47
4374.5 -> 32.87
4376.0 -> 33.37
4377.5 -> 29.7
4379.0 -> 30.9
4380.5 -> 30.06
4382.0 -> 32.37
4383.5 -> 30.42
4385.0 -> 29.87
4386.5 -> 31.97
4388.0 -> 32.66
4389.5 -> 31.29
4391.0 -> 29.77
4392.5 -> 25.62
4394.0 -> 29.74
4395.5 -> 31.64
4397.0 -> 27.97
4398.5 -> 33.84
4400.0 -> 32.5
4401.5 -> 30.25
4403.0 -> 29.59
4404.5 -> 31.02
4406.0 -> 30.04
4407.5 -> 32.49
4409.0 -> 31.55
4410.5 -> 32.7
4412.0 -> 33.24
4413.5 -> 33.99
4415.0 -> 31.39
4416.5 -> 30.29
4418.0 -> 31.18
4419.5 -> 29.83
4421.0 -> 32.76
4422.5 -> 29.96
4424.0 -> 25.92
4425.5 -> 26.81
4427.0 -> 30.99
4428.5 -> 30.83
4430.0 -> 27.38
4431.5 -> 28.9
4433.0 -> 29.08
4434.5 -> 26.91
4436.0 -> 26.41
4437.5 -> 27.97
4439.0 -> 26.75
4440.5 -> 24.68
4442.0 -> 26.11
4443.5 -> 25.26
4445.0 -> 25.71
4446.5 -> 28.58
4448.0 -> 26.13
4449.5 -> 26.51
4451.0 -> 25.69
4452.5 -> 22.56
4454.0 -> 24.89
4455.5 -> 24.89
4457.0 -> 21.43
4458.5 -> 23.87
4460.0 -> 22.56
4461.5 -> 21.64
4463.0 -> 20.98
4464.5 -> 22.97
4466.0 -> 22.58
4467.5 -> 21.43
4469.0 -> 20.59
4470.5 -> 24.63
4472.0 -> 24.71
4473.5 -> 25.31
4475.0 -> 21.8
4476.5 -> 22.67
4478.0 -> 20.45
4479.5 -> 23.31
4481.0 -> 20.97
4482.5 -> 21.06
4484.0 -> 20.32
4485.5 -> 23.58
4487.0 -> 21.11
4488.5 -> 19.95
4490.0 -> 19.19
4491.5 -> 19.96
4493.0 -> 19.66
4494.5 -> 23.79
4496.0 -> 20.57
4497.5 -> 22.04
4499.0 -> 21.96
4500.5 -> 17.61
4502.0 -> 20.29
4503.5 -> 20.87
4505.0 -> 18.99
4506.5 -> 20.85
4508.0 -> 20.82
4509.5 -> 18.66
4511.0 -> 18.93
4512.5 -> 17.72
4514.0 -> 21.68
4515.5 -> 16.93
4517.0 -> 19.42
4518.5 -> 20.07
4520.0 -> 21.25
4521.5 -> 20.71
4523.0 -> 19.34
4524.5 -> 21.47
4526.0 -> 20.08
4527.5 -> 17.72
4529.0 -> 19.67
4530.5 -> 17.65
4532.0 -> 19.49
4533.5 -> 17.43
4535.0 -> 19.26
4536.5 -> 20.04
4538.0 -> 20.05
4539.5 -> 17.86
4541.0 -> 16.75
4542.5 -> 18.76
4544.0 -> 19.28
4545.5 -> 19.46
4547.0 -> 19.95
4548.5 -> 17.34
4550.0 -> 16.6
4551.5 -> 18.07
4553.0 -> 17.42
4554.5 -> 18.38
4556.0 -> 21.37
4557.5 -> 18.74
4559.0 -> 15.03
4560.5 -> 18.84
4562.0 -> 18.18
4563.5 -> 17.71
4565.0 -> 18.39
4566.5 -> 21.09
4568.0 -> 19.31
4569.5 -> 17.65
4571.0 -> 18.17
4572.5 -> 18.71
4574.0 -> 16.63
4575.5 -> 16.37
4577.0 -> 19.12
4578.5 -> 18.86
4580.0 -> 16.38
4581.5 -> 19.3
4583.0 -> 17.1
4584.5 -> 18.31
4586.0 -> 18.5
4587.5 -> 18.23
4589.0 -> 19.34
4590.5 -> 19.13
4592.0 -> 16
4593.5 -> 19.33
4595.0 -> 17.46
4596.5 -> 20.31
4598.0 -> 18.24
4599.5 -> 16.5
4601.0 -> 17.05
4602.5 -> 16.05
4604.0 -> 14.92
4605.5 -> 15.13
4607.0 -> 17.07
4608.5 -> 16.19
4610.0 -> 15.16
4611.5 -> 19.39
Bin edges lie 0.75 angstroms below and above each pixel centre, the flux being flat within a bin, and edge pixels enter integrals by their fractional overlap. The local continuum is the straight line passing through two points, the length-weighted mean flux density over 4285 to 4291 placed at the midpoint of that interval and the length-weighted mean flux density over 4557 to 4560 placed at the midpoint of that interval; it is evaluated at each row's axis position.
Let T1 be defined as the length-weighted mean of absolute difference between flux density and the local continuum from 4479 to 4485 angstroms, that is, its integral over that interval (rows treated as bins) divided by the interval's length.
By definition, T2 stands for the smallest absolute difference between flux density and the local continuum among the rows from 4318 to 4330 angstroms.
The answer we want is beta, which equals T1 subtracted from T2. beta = -2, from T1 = 2.4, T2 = 0.8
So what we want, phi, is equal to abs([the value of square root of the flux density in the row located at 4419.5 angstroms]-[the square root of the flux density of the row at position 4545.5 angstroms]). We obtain 1.1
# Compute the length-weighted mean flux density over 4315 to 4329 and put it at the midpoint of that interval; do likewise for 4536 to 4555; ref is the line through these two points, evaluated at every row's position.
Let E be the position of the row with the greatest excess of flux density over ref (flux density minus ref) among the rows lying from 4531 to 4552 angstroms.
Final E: 4547.0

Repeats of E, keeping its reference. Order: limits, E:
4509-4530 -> 4524.5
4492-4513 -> 4494.5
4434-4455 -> 4446.5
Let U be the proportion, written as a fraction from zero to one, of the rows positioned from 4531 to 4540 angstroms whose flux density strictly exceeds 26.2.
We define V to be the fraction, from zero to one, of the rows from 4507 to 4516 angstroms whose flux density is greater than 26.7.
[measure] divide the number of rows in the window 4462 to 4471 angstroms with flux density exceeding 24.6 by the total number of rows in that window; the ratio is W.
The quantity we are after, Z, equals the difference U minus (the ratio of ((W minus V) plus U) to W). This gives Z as -1.00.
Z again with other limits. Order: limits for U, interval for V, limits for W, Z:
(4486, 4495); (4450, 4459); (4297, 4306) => -1.00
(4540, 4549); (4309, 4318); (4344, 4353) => -0.33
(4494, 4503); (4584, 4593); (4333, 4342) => -1.00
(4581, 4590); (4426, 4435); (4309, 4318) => 0.00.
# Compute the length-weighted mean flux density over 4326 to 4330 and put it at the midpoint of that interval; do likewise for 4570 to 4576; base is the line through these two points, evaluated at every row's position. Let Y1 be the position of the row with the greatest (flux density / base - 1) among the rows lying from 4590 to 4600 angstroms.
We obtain 4596.5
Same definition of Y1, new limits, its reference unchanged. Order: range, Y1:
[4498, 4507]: 4499.0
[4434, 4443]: 4437.5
